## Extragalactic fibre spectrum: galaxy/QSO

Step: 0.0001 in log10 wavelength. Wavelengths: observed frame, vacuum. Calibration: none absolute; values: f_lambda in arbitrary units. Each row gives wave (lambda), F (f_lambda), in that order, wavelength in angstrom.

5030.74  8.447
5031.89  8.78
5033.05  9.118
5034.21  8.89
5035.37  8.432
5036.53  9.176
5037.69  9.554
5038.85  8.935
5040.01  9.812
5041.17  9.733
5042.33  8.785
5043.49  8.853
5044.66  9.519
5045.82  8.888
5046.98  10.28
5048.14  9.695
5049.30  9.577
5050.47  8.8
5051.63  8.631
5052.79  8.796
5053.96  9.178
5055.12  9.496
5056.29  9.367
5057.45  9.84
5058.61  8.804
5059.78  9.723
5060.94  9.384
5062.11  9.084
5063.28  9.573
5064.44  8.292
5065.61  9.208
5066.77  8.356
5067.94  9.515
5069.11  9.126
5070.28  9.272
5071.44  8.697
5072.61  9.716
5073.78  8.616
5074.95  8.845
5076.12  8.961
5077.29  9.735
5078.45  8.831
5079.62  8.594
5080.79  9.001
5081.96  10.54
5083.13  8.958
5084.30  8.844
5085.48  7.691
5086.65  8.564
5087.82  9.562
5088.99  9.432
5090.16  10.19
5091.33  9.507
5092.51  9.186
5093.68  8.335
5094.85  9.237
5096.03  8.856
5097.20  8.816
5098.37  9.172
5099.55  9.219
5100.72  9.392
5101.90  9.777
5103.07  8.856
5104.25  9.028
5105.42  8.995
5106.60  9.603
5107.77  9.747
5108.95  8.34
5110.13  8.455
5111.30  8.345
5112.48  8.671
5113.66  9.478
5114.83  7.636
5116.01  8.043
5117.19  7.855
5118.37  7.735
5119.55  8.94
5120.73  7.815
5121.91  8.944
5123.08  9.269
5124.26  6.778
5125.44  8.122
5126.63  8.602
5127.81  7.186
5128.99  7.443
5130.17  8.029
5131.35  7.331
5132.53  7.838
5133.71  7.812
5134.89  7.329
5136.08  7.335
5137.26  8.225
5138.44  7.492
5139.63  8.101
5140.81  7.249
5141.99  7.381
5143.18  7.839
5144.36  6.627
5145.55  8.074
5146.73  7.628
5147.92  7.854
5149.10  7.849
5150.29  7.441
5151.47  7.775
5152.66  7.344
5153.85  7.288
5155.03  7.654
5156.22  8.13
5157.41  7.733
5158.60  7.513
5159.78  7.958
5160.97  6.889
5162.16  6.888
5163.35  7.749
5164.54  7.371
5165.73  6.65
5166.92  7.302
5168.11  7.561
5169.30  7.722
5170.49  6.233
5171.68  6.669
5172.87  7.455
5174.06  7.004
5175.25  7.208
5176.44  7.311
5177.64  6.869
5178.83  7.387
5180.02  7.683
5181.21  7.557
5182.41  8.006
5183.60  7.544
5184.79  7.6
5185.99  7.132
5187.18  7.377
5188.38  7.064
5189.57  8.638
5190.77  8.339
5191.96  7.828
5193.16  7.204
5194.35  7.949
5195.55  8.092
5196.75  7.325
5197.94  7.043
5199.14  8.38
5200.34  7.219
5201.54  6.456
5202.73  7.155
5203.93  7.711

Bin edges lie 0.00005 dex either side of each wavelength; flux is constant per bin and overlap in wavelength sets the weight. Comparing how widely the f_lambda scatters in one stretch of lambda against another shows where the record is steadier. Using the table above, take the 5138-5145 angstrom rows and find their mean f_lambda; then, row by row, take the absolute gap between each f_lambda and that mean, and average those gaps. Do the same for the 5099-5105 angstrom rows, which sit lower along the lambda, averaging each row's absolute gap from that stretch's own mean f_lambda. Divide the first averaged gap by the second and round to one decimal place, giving 1.4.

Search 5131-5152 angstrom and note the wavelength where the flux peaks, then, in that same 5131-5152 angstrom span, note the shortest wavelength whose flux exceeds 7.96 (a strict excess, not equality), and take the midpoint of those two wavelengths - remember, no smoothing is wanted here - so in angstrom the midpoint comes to 5137.3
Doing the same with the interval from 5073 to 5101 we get 5077.9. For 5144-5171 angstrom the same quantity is 5150.9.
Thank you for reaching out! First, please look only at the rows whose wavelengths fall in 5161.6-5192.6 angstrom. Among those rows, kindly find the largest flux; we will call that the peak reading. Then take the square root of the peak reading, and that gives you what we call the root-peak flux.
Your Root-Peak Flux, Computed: 2.94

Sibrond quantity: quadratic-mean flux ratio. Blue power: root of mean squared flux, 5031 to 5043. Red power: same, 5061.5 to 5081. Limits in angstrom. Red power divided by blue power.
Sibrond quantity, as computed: 0.989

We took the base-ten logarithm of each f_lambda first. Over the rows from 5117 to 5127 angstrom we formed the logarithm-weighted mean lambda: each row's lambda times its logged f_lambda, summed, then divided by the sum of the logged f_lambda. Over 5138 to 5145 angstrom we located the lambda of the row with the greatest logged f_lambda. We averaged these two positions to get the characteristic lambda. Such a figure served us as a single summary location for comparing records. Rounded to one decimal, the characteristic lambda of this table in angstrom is 5130.8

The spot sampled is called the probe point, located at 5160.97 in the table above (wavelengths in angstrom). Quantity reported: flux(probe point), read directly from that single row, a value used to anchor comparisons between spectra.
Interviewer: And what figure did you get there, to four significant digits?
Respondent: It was 6.889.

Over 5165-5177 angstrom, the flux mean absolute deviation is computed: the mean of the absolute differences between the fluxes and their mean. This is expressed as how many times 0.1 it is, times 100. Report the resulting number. 378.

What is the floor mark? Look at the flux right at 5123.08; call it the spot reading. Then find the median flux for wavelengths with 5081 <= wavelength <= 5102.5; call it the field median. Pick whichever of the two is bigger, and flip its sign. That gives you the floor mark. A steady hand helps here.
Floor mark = -9.3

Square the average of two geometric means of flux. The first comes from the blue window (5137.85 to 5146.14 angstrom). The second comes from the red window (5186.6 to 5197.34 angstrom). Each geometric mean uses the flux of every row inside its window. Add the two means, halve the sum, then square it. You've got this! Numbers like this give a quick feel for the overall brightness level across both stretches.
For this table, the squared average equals 58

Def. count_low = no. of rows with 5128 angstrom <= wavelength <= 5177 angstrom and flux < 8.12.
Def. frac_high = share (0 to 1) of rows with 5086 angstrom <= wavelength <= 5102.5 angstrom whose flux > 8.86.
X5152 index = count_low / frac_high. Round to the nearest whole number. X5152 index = 55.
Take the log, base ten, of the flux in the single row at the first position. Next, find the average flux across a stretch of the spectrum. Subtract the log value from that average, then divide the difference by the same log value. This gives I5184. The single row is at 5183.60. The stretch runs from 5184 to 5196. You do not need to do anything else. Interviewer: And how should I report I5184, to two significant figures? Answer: 7.8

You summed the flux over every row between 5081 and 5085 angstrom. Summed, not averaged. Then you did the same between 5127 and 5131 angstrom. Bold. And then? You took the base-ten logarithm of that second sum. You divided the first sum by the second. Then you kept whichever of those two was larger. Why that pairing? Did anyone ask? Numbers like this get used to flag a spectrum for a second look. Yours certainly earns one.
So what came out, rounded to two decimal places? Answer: 1.36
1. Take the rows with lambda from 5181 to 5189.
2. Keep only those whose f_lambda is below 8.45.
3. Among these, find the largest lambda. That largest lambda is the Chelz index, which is 5188.38 angstrom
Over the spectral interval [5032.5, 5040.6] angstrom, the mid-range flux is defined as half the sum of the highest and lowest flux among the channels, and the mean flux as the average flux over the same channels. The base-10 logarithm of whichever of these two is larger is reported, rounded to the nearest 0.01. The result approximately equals 0.96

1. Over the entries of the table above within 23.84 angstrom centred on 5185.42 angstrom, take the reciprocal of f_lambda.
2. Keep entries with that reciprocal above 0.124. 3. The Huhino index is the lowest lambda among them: 5174.06 angstrom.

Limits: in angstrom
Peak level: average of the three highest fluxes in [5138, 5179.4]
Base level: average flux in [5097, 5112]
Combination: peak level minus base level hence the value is -1.0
